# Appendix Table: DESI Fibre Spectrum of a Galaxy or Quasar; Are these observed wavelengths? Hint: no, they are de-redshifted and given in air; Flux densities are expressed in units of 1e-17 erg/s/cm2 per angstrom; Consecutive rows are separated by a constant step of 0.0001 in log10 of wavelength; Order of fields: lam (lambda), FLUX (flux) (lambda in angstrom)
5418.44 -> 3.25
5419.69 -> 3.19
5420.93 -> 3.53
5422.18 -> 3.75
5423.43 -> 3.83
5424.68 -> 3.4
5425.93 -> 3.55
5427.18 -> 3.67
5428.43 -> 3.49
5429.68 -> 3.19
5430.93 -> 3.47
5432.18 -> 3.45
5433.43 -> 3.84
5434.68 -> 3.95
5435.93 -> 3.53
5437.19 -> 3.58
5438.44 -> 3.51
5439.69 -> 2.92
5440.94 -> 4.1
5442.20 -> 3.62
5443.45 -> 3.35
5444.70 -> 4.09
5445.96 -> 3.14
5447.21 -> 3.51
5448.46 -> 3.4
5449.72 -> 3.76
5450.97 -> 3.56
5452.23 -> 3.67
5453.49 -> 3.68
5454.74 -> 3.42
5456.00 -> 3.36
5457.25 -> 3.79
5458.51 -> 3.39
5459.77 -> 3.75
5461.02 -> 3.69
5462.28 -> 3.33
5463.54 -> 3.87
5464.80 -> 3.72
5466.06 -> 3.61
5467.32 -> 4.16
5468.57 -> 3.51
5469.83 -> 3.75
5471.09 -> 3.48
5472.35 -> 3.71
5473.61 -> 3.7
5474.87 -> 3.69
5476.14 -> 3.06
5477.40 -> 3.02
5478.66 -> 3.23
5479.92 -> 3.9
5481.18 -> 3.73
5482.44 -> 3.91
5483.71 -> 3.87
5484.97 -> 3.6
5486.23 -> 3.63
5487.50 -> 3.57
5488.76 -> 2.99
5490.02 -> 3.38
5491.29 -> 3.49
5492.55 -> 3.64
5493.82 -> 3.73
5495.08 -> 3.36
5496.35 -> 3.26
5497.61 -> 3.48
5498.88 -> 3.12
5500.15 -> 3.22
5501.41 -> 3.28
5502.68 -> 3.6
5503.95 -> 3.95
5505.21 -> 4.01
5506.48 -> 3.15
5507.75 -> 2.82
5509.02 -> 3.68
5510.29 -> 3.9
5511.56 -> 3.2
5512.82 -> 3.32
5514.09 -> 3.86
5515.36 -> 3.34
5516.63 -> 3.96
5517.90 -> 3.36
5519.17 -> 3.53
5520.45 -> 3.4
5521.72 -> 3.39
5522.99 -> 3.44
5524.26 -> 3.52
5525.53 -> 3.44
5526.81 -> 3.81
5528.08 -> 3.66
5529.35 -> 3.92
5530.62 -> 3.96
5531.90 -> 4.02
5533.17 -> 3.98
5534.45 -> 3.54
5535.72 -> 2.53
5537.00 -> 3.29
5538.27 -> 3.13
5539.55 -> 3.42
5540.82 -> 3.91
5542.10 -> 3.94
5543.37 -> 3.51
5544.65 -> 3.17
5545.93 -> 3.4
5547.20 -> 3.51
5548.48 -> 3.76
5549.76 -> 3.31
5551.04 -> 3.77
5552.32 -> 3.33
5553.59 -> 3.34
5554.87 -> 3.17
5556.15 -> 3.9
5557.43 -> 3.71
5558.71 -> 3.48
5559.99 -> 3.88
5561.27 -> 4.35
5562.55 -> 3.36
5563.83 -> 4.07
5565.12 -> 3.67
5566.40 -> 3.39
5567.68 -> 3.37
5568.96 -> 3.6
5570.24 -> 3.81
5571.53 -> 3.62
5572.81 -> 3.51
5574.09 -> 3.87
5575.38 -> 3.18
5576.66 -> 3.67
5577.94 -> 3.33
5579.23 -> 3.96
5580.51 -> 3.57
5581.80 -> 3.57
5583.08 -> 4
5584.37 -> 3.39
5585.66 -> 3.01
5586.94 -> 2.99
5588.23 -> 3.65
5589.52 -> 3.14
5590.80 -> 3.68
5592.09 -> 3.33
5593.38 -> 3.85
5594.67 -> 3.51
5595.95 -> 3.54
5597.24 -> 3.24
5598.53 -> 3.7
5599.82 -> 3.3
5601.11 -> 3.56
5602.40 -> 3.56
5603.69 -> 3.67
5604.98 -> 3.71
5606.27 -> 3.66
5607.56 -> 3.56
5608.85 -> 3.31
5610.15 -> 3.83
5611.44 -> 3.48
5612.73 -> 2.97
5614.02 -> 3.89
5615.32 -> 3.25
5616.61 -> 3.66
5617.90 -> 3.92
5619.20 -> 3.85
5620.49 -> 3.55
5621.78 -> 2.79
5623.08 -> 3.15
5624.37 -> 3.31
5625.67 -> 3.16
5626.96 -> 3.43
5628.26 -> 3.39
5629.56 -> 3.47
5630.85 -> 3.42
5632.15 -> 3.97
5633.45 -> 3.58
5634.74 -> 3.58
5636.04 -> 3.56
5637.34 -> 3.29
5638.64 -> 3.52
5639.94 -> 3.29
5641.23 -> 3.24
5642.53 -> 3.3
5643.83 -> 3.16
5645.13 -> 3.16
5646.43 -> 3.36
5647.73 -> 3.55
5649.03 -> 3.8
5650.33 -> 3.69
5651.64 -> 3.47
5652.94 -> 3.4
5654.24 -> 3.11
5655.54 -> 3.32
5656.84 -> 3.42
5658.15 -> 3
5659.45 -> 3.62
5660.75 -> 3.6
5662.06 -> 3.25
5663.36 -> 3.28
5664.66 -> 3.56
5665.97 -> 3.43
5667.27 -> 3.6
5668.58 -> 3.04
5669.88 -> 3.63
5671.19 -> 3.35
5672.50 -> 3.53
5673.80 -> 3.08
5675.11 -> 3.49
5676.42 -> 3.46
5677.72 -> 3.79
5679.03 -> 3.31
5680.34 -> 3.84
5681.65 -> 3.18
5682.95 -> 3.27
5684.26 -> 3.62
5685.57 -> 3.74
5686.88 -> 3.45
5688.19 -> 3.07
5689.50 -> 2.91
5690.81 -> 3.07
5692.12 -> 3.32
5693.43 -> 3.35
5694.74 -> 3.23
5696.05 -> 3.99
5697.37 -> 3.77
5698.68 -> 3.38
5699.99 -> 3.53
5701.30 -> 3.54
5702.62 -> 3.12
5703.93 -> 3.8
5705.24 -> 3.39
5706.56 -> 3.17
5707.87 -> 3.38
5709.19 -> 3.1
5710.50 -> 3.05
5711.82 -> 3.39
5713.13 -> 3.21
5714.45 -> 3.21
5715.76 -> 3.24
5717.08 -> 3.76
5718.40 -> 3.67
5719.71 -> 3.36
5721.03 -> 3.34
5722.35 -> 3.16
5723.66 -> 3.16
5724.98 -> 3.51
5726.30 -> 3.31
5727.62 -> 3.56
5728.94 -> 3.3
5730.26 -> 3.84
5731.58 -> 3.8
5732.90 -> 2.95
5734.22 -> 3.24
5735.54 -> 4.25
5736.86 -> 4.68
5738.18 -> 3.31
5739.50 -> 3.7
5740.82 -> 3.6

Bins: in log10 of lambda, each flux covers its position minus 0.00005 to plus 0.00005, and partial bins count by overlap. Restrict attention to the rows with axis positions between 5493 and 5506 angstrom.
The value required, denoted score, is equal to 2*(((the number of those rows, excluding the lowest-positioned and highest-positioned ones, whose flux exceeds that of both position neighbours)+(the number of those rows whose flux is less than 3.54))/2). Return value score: 7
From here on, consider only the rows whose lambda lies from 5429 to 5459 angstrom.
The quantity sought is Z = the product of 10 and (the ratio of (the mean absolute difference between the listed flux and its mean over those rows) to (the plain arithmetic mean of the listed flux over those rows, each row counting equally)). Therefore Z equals 0.60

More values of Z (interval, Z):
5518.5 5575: 0.70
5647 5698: 0.62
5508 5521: 0.66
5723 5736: 0.86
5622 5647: 0.45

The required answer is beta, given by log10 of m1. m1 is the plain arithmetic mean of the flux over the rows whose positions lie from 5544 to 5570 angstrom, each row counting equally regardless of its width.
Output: 0.554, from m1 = 3.58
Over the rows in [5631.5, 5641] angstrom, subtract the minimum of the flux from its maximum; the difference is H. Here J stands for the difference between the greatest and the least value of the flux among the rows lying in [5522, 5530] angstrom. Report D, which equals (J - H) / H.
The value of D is -0.29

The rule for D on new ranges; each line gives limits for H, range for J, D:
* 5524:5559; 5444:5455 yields -0.36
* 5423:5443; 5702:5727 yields -0.36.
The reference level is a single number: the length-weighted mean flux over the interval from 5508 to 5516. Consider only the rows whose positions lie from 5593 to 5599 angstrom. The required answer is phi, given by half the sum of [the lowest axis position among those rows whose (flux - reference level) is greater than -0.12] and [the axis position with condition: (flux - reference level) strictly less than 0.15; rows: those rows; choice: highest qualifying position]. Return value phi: 5595.3 angstrom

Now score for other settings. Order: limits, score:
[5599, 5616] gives 8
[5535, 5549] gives 10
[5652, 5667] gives 11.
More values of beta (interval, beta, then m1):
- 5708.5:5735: 0.526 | 3.36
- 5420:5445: 0.555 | 3.59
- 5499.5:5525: 0.544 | 3.50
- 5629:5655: 0.537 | 3.45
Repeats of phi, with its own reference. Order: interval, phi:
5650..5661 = 5655.5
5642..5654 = 5650.3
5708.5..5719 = 5716.4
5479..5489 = 5484.3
